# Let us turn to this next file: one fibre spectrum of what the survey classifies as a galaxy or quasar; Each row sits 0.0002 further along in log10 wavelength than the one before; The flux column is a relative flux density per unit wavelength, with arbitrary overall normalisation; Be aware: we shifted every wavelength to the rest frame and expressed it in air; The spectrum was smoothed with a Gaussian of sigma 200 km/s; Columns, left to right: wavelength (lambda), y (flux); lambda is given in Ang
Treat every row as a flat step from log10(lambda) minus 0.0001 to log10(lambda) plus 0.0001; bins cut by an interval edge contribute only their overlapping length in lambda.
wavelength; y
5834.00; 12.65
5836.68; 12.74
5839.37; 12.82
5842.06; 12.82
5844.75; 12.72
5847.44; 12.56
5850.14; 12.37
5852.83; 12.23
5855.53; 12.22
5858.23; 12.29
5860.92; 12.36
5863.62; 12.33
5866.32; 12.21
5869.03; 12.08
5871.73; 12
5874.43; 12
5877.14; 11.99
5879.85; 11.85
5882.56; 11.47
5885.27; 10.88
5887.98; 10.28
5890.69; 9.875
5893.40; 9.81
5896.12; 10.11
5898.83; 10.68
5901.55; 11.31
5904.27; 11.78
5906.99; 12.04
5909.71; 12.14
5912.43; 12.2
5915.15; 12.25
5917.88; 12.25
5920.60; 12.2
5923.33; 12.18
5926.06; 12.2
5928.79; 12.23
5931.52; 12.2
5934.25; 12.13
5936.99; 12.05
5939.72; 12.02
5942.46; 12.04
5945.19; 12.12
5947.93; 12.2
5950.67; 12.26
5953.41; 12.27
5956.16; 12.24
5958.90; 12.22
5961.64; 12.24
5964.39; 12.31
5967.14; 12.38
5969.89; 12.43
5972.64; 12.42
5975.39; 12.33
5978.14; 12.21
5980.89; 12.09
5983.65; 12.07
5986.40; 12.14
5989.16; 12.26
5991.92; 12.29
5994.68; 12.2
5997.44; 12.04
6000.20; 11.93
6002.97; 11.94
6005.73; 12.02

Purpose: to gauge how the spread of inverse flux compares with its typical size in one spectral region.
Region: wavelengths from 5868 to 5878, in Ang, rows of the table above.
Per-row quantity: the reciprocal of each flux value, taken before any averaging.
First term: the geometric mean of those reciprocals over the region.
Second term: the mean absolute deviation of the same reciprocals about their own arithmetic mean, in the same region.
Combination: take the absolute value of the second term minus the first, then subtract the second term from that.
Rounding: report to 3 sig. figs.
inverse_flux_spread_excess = 0.0828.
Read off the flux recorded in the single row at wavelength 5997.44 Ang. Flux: 12.04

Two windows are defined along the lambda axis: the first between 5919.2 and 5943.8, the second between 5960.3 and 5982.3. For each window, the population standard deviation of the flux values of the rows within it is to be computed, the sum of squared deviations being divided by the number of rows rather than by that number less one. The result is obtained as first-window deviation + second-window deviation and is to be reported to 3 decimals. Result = 0.185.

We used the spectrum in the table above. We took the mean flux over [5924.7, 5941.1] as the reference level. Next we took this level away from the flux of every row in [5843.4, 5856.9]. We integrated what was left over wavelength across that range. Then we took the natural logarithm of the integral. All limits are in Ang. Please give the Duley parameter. 1.3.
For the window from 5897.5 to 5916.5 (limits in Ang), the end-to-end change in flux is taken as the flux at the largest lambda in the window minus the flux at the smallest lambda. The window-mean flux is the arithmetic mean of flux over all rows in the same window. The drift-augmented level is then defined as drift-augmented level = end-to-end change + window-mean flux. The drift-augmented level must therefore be 13.3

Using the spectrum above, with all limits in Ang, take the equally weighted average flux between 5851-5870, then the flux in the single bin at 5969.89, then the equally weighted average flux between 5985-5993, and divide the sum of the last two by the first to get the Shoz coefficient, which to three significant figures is 2.01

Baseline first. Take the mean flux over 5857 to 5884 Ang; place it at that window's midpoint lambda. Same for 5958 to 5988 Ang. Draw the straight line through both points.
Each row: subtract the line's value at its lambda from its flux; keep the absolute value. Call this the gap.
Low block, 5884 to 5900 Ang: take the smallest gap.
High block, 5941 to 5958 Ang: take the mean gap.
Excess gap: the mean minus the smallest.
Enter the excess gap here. -1.1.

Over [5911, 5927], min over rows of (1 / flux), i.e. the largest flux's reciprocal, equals 0.0816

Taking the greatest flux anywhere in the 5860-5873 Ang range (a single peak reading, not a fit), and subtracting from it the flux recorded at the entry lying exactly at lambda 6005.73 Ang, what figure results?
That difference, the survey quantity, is 0.34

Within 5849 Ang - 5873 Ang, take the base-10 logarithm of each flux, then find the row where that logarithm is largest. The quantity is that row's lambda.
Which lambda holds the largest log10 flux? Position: 5850.14 Ang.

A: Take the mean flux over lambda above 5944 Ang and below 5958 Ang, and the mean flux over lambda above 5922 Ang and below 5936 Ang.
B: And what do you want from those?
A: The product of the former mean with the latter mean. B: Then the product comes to 149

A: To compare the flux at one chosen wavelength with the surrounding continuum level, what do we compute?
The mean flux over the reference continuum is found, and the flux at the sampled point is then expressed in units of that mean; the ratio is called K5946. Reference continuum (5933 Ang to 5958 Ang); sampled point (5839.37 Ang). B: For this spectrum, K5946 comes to 1.055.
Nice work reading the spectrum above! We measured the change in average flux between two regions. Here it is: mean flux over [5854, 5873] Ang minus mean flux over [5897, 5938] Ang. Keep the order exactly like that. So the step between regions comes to 0.2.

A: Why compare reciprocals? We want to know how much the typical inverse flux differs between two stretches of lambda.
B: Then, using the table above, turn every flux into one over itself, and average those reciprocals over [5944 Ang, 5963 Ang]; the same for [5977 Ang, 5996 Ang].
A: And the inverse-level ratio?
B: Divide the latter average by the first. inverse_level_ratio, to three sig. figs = 1.00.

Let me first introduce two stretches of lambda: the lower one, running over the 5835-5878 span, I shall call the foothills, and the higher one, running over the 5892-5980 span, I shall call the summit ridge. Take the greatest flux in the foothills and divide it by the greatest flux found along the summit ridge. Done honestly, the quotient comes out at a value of 1.03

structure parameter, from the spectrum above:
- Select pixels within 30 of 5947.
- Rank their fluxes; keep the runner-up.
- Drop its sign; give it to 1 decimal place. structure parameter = 12.4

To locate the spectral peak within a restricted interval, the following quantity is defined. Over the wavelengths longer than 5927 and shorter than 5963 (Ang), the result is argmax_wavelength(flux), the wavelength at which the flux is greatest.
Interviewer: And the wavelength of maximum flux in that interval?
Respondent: 5953.41 Ang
